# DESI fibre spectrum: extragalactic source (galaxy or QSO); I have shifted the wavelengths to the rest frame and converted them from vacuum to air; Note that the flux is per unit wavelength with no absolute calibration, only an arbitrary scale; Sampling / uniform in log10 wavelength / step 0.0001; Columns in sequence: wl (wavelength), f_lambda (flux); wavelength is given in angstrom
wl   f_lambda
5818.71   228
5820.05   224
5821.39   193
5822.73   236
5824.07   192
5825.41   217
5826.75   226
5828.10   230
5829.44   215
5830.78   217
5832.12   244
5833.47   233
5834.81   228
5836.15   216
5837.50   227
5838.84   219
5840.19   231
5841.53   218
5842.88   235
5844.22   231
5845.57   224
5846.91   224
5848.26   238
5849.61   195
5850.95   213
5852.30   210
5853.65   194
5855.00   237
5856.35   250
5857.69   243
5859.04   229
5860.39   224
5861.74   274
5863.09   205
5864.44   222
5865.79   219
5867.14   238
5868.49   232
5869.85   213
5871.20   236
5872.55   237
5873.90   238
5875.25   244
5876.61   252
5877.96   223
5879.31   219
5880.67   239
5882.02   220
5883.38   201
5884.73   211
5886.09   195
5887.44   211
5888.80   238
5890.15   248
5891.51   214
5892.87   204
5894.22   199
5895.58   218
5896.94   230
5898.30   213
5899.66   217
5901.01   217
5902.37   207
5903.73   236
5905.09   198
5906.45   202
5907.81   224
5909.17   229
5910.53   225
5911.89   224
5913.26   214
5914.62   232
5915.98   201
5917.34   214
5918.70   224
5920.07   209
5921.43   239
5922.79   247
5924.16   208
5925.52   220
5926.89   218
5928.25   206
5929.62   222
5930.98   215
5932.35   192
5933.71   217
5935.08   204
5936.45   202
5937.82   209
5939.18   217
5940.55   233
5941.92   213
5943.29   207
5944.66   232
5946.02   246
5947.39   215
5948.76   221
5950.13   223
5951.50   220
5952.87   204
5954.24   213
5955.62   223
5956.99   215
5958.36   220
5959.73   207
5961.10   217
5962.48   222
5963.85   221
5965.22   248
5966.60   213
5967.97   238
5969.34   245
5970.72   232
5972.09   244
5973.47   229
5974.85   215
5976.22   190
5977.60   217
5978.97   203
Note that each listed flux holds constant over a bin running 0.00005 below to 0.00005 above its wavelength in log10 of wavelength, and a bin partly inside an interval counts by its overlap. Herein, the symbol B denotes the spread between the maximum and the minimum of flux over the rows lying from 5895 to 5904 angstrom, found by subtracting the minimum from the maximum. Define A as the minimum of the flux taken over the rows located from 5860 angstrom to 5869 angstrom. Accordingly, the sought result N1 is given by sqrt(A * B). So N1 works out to 77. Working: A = 205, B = 29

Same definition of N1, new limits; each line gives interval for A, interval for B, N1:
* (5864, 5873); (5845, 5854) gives 97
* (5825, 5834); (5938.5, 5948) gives 92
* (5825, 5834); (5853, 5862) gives 131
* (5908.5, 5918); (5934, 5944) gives 79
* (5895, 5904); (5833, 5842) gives 59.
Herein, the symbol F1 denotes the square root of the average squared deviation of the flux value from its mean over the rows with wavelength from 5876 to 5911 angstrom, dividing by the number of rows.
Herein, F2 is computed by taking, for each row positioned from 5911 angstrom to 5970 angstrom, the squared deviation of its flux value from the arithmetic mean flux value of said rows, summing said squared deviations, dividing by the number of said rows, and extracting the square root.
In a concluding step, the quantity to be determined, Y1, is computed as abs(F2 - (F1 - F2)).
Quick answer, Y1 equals 10.9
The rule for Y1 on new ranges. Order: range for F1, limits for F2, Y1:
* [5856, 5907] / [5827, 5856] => 7.9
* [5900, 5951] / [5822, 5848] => 8.8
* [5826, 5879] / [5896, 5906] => 8.9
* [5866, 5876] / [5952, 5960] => 4.2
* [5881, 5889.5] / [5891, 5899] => 6.0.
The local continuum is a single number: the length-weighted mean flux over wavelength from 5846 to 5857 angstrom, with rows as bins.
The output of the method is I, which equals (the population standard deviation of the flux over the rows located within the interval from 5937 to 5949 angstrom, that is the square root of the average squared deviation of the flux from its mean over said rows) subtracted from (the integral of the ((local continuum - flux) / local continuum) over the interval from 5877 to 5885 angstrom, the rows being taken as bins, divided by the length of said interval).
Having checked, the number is -12.2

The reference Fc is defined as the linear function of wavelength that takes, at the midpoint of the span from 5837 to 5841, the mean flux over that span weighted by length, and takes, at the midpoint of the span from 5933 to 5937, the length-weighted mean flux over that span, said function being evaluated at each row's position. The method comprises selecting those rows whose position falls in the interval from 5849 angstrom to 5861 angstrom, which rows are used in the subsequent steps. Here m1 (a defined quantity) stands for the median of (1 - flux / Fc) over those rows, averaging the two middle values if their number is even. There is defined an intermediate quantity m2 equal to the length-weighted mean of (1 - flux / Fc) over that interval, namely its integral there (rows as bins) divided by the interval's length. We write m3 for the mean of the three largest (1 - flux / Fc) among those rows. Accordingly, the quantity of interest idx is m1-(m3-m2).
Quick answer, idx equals -0.11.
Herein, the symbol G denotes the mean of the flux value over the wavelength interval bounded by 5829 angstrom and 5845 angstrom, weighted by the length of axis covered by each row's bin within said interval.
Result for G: 226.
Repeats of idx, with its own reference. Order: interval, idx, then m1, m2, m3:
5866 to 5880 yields -0.14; -0.078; -0.062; 0.002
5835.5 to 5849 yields -0.04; -0.002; -0.006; 0.035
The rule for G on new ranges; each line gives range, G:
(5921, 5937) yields 216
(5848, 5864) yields 226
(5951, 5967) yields 219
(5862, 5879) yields 231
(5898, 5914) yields 217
